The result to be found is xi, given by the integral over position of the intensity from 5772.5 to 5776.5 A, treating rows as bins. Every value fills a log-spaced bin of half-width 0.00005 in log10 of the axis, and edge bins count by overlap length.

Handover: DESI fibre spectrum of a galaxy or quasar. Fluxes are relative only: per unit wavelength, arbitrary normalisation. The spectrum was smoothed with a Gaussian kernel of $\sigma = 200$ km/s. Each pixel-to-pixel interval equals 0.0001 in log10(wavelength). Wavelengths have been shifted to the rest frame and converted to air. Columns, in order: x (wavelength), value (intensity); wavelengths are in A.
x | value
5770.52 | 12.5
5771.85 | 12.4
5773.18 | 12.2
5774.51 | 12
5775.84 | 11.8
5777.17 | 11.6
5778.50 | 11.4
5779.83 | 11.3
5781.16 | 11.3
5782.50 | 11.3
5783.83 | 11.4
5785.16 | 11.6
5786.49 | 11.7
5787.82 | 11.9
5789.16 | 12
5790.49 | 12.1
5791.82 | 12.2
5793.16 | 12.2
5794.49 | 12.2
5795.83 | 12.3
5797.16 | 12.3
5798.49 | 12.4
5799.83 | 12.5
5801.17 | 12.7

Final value 48.0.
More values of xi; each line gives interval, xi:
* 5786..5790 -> 47.5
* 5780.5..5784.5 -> 45.3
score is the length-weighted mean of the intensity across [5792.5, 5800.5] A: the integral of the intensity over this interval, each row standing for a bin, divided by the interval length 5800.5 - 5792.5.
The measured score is 12.3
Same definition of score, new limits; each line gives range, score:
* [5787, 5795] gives 12.1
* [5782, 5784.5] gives 11.4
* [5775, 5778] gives 11.7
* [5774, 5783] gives 11.5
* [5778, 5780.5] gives 11.4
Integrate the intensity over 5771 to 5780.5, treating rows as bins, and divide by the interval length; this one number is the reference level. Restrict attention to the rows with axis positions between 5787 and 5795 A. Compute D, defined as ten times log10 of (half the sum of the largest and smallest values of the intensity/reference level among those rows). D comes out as 0.08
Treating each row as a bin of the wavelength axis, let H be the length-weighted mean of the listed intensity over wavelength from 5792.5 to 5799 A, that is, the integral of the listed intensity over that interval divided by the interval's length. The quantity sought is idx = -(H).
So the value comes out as -12.3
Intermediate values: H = 12.3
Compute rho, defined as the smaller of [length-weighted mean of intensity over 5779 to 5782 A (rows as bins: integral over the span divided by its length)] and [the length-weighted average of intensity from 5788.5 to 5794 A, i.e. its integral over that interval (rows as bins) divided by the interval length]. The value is 11.3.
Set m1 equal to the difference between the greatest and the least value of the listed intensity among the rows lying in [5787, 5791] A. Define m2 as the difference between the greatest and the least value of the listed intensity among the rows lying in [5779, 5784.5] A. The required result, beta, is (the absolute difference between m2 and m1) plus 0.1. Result 0.20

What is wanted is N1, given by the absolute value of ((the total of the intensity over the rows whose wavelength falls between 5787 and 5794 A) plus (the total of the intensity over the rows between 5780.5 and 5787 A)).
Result 117.7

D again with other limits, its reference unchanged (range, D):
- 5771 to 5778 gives 0.06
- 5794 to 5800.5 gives 0.19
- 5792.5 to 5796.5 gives 0.15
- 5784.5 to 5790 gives -0.01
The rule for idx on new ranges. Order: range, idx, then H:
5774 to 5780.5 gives -11.6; 11.6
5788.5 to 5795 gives -12.1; 12.1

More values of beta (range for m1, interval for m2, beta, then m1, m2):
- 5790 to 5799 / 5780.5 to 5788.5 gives 0.40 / 0.3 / 0.6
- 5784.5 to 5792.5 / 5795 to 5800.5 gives 0.50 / 0.6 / 0.2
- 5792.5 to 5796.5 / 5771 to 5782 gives 1.10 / 0.1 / 1.1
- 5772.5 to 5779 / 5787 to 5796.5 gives 0.50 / 0.8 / 0.4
